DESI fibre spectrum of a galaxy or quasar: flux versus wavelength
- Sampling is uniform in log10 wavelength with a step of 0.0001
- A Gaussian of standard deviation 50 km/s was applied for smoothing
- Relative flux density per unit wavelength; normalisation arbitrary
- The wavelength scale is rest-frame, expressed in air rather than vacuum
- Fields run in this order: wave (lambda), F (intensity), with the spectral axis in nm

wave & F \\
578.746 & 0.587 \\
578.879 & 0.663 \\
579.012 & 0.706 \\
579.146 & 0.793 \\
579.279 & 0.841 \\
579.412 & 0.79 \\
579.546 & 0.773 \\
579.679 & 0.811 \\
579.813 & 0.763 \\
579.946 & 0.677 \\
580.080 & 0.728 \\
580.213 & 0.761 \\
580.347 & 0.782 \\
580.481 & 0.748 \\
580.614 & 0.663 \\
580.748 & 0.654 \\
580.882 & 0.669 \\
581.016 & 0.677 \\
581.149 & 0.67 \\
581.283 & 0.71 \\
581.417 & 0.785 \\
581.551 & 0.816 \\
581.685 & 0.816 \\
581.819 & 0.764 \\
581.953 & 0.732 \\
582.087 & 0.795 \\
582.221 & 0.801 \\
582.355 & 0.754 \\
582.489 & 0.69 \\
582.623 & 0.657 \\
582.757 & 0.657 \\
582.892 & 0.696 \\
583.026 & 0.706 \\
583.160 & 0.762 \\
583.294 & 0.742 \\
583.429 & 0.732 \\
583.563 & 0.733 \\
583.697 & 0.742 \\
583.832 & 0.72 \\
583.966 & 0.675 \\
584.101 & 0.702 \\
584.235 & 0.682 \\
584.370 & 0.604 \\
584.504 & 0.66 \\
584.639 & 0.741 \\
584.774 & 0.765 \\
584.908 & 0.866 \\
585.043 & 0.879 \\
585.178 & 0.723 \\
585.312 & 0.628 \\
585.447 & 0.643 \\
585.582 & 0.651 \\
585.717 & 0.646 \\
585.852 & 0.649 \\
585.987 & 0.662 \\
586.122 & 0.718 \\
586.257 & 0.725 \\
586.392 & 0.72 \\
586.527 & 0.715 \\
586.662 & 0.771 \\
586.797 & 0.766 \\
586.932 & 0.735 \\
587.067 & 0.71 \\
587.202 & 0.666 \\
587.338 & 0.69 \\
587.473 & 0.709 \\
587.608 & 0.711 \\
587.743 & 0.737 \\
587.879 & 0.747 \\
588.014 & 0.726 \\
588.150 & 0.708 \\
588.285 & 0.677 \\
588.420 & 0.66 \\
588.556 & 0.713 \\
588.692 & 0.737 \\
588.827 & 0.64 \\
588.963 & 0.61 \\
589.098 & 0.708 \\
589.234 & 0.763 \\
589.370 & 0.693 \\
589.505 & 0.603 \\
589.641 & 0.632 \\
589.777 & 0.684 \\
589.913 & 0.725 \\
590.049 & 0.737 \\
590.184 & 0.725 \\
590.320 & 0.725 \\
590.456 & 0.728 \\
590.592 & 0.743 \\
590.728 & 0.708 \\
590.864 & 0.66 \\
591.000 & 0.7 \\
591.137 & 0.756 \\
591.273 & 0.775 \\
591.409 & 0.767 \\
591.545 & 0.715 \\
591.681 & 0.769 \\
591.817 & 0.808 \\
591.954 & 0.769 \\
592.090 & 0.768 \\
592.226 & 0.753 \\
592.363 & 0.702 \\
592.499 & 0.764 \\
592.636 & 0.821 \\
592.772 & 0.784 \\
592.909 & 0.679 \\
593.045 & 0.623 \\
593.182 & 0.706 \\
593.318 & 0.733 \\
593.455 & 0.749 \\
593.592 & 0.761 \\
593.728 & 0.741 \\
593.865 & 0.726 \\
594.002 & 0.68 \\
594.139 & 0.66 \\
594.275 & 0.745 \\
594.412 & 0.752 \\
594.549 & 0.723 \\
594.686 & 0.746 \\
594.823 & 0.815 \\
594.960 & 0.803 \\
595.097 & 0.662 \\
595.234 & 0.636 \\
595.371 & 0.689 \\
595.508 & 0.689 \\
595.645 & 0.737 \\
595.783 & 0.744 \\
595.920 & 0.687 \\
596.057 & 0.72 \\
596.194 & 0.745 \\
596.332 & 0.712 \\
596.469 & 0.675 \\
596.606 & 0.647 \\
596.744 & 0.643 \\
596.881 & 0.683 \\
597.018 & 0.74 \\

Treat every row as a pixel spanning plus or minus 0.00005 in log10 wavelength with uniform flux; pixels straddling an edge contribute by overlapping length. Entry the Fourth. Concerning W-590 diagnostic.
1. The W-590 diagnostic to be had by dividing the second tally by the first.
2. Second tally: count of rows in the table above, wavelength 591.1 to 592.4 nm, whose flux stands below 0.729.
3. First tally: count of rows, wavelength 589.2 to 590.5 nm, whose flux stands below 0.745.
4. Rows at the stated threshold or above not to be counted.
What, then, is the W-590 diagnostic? 0.22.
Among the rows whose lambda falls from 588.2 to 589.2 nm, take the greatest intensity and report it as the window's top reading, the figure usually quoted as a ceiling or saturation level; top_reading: 0.737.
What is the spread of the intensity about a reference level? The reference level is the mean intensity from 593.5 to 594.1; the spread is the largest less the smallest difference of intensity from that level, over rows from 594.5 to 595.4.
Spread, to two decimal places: 0.18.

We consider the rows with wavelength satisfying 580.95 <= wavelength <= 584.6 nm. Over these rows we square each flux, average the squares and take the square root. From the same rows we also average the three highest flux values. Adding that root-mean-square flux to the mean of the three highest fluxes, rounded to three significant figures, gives 1.53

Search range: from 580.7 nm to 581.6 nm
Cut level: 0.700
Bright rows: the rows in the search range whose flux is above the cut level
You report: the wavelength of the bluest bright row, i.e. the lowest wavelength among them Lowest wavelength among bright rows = 581.283 nm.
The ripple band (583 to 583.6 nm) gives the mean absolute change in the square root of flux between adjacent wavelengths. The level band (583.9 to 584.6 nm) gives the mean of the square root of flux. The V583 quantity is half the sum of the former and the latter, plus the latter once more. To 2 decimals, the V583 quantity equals 1.23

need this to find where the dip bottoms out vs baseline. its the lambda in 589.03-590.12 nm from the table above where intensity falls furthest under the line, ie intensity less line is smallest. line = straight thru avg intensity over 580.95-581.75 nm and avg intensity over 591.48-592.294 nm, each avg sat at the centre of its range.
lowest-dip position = 589.505 nm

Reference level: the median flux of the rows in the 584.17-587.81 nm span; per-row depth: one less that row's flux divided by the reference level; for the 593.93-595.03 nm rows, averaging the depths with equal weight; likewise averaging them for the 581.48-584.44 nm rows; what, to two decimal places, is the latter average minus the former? 0.02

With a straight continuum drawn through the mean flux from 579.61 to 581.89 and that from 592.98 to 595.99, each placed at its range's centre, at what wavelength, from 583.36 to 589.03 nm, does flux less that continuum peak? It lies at 585.043 nm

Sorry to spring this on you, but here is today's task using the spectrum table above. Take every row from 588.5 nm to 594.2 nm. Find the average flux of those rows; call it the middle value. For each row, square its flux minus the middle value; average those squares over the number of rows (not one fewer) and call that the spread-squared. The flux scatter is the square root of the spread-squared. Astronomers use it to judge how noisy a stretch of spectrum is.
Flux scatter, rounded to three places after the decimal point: 0.051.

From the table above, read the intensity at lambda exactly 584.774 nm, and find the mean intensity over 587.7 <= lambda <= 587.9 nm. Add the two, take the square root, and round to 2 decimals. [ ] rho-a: 1.23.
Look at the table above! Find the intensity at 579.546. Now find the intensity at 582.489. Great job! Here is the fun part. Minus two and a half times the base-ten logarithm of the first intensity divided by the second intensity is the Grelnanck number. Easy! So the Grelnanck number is -0.12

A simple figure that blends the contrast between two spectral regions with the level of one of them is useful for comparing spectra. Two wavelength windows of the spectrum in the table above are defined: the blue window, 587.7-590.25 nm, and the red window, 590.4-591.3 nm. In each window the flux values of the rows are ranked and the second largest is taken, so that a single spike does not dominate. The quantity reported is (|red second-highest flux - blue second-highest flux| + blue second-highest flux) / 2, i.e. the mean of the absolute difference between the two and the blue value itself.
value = 0.378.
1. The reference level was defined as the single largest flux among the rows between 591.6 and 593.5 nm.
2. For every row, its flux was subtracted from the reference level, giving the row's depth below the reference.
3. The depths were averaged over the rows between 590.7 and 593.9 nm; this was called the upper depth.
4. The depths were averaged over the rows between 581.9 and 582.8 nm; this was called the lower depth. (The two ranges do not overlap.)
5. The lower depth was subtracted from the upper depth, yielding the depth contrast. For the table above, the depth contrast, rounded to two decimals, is -0.01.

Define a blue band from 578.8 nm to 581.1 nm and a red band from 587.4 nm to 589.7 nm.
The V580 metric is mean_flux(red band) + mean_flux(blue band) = 1.43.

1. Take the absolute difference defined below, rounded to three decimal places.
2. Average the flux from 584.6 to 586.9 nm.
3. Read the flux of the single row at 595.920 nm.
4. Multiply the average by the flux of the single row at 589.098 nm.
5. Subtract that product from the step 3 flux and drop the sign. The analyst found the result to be 0.176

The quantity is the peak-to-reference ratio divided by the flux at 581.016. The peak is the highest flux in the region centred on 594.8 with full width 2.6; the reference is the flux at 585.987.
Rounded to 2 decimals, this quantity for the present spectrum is 1.82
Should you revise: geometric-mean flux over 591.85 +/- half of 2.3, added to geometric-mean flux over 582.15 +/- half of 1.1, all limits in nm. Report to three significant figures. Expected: 1.49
